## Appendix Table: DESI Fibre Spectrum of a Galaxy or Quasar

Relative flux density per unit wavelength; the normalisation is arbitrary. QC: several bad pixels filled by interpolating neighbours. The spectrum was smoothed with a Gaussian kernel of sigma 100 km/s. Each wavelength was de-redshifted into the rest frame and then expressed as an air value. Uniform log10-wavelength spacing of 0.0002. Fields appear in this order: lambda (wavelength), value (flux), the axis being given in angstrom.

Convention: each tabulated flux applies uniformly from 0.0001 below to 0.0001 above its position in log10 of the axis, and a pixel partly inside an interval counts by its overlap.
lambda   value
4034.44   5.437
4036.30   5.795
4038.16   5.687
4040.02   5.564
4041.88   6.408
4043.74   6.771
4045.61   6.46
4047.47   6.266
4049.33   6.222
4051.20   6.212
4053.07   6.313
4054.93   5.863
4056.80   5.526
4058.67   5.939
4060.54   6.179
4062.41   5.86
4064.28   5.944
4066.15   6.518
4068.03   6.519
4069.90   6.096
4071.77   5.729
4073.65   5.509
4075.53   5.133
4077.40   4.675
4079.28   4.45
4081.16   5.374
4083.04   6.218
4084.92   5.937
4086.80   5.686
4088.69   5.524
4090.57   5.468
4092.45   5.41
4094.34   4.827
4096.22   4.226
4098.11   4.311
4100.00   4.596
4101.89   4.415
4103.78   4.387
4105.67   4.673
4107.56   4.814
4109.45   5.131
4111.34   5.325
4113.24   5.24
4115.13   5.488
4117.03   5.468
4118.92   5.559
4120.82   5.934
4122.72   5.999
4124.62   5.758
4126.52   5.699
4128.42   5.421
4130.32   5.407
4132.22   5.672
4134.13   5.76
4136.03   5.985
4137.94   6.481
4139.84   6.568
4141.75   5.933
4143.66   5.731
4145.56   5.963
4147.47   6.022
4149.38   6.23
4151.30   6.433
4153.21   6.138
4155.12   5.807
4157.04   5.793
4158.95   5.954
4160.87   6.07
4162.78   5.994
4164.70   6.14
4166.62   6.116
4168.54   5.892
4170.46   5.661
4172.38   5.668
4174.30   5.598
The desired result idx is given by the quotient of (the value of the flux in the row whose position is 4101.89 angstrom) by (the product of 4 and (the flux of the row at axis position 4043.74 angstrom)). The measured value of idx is 0.163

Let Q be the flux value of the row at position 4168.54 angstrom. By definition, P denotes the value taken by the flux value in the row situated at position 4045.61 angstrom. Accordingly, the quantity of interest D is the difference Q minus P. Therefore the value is -0.6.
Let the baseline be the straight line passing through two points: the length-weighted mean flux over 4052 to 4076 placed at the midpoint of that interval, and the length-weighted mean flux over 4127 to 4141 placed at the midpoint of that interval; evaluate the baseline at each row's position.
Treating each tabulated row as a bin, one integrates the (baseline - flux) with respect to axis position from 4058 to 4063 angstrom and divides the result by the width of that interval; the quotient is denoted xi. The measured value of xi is -0.1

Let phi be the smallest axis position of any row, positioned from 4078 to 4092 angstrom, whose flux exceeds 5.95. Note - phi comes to 4083.04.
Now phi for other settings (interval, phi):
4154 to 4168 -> 4158.95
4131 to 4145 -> 4136.03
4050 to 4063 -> 4051.20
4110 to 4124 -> 4122.72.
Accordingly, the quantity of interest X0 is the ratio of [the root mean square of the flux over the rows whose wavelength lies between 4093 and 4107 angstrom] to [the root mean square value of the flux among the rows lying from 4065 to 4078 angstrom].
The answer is 0.78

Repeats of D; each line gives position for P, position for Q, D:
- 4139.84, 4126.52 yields -0.9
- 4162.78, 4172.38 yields -0.3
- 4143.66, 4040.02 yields -0.2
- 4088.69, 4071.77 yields 0.2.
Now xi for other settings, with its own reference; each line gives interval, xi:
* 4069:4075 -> 0.2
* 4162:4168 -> -0.2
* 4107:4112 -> 0.8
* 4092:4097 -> 1.1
